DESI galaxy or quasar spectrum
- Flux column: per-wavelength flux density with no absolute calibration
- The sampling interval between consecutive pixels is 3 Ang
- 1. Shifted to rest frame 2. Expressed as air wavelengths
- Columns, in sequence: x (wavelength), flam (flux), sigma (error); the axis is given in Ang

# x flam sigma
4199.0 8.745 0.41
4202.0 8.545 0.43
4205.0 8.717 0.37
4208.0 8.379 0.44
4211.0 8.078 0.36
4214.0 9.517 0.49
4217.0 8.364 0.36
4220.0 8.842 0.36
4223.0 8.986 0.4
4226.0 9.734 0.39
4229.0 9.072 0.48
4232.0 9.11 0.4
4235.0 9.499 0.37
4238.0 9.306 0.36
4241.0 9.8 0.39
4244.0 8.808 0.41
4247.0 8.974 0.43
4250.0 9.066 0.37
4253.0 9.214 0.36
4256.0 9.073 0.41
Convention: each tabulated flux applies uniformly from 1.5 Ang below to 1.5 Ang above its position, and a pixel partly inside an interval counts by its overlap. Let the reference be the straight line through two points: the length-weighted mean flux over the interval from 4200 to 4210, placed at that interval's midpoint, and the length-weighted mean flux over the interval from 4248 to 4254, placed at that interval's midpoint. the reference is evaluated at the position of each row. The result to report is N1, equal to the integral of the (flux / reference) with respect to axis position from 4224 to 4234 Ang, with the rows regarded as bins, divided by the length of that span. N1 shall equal 1.05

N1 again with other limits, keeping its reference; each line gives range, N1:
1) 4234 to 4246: 1.04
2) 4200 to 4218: 1.00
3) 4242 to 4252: 0.99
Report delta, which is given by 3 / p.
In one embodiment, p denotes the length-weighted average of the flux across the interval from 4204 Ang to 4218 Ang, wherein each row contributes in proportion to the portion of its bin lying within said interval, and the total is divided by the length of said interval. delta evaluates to 0.348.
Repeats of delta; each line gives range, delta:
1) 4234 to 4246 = 0.321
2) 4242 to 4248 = 0.335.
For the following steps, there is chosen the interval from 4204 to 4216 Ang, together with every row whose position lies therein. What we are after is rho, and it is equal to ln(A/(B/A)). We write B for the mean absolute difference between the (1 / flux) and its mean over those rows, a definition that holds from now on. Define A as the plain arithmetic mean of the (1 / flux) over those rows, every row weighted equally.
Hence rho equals 0.8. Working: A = 0.116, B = 0.0058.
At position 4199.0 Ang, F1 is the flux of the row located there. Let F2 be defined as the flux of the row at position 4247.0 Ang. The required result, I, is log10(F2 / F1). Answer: 0.01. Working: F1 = 8.745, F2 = 8.974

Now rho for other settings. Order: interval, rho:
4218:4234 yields 1.5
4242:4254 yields 2.1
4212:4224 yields 1.1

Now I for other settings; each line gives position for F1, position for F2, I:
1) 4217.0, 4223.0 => 0.03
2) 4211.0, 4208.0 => 0.02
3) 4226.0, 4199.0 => -0.05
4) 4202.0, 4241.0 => 0.06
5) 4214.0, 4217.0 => -0.06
